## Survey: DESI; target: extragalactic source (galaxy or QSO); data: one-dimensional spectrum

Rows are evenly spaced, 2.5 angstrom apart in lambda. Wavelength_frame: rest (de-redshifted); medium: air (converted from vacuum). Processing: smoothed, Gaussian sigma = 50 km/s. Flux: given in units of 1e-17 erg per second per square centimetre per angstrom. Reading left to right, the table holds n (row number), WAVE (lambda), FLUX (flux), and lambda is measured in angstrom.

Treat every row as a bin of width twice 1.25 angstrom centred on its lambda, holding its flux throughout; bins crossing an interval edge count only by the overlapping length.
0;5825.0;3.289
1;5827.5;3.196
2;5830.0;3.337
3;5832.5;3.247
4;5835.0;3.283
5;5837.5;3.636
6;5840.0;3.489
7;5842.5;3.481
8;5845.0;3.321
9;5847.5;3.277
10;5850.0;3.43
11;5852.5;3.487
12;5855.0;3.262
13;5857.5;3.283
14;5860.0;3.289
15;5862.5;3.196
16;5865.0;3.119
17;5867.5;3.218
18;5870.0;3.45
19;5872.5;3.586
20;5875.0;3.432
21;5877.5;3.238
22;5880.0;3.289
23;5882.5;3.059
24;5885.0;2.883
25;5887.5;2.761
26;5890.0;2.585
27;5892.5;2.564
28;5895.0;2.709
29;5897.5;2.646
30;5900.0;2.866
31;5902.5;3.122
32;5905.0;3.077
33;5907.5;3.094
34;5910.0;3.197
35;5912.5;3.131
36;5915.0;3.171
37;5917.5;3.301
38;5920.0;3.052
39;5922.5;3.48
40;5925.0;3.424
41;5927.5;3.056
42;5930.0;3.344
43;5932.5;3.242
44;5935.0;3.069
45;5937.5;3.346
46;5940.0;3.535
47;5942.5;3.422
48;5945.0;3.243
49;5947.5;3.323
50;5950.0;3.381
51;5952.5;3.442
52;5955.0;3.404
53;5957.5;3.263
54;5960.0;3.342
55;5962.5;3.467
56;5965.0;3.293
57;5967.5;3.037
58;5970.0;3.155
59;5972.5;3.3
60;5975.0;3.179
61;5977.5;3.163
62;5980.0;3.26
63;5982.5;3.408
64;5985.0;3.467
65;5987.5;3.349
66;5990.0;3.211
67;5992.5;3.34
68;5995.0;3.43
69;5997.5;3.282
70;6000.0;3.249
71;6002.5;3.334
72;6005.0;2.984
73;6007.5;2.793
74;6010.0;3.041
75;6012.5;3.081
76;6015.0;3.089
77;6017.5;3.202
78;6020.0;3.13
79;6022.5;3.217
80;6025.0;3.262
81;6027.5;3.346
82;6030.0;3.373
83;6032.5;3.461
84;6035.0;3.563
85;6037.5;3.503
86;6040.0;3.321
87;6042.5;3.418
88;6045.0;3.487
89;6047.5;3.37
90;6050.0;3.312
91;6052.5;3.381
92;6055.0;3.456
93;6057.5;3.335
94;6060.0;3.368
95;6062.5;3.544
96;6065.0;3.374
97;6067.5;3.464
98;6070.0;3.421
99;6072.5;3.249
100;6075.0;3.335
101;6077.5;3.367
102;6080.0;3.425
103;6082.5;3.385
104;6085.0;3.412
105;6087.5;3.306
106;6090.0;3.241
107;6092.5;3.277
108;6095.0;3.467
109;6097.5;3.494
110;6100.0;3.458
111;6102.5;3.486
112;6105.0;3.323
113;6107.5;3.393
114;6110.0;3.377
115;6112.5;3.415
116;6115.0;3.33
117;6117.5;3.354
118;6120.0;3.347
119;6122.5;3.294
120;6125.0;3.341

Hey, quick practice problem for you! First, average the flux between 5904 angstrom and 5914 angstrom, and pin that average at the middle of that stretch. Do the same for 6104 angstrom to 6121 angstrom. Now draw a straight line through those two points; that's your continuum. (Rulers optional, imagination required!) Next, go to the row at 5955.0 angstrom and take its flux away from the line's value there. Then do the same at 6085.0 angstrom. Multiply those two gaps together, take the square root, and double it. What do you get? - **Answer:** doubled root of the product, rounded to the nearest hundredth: 0.27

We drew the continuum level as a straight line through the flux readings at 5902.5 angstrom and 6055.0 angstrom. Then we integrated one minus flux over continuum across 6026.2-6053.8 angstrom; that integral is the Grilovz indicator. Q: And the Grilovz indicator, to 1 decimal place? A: 0.1 angstrom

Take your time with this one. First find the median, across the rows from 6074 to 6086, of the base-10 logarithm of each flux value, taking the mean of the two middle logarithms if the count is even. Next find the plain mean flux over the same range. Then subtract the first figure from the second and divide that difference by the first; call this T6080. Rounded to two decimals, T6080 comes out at 5.39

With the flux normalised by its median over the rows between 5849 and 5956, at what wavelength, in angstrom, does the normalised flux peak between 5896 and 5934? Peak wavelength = 5922.5 angstrom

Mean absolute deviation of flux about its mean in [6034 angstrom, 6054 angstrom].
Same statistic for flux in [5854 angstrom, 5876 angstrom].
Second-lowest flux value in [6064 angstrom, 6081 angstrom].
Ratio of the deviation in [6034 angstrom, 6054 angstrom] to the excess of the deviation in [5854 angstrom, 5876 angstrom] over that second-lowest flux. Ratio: -0.02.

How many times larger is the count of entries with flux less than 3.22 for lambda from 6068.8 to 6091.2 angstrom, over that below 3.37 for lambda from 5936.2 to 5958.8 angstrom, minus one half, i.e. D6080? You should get -0.50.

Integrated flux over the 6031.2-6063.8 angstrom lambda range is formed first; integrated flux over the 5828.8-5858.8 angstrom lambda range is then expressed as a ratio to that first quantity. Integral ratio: 0.9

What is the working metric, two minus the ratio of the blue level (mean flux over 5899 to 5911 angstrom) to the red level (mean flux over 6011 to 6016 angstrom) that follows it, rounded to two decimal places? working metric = 1.00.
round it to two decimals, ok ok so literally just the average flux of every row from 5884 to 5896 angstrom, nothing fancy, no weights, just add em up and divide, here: 2.70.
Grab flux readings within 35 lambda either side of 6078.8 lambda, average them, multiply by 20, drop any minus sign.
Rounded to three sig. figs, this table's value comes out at 67.8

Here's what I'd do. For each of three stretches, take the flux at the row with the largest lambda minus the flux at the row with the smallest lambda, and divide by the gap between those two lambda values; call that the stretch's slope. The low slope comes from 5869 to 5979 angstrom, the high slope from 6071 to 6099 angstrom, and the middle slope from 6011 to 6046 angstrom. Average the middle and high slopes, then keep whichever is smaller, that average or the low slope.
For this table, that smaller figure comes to -0.003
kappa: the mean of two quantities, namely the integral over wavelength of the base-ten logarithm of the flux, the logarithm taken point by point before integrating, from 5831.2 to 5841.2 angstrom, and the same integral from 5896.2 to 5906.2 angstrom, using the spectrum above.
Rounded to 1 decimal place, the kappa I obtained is 5.0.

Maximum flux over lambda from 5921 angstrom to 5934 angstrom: 3.48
